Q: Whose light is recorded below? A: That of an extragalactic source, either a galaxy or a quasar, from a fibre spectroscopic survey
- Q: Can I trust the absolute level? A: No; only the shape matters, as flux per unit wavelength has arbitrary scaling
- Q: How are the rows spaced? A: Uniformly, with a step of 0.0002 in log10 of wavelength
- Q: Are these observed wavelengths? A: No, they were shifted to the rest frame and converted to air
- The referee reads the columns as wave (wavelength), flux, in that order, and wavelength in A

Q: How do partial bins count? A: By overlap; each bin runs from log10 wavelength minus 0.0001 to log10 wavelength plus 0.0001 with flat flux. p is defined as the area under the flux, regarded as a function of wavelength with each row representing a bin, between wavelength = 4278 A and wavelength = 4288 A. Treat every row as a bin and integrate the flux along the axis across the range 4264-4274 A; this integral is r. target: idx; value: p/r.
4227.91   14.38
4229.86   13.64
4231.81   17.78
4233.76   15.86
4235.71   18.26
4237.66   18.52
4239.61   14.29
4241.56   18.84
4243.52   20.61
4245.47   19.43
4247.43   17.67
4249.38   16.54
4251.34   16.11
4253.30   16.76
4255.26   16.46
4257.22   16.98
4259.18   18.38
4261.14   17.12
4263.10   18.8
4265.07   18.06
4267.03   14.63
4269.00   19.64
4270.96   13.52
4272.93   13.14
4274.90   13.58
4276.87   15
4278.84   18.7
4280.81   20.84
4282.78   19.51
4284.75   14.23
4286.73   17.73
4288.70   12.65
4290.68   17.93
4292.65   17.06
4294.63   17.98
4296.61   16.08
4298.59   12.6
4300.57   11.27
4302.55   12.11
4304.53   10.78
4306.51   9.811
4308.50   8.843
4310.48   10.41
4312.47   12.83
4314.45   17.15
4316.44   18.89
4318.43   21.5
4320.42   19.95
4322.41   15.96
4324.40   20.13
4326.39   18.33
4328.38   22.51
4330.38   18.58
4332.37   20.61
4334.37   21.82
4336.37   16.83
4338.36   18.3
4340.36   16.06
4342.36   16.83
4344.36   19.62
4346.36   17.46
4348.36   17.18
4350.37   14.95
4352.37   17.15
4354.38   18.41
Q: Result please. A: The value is 1.1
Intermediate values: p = 180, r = 158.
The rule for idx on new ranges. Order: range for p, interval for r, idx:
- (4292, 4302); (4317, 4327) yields 0.8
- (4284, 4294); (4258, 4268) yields 0.9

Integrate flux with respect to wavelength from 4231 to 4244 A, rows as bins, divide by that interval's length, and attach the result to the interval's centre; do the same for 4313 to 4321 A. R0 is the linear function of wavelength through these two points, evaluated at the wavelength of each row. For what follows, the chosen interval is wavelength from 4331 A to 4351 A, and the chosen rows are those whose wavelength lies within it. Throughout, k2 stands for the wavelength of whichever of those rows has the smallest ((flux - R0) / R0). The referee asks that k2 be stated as 4350.37 A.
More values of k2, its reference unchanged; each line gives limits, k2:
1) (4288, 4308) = 4306.51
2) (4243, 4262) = 4251.34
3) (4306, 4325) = 4308.50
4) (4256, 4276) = 4272.93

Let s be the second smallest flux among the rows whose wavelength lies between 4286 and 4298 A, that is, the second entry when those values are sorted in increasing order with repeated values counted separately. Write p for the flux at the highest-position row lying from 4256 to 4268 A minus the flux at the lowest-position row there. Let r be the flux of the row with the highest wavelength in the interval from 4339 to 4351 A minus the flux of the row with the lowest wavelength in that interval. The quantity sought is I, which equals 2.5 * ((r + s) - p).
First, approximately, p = -2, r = -1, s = 16.08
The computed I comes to 43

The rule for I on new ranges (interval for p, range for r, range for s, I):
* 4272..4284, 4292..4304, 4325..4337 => 18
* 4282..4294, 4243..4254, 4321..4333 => 42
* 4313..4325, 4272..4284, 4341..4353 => 51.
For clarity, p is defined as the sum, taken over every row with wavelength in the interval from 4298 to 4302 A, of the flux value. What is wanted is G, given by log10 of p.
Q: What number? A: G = 1.378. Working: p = 24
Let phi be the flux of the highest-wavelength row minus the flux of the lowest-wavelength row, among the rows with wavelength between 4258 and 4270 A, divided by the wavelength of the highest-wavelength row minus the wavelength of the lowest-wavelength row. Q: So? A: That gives 0.13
